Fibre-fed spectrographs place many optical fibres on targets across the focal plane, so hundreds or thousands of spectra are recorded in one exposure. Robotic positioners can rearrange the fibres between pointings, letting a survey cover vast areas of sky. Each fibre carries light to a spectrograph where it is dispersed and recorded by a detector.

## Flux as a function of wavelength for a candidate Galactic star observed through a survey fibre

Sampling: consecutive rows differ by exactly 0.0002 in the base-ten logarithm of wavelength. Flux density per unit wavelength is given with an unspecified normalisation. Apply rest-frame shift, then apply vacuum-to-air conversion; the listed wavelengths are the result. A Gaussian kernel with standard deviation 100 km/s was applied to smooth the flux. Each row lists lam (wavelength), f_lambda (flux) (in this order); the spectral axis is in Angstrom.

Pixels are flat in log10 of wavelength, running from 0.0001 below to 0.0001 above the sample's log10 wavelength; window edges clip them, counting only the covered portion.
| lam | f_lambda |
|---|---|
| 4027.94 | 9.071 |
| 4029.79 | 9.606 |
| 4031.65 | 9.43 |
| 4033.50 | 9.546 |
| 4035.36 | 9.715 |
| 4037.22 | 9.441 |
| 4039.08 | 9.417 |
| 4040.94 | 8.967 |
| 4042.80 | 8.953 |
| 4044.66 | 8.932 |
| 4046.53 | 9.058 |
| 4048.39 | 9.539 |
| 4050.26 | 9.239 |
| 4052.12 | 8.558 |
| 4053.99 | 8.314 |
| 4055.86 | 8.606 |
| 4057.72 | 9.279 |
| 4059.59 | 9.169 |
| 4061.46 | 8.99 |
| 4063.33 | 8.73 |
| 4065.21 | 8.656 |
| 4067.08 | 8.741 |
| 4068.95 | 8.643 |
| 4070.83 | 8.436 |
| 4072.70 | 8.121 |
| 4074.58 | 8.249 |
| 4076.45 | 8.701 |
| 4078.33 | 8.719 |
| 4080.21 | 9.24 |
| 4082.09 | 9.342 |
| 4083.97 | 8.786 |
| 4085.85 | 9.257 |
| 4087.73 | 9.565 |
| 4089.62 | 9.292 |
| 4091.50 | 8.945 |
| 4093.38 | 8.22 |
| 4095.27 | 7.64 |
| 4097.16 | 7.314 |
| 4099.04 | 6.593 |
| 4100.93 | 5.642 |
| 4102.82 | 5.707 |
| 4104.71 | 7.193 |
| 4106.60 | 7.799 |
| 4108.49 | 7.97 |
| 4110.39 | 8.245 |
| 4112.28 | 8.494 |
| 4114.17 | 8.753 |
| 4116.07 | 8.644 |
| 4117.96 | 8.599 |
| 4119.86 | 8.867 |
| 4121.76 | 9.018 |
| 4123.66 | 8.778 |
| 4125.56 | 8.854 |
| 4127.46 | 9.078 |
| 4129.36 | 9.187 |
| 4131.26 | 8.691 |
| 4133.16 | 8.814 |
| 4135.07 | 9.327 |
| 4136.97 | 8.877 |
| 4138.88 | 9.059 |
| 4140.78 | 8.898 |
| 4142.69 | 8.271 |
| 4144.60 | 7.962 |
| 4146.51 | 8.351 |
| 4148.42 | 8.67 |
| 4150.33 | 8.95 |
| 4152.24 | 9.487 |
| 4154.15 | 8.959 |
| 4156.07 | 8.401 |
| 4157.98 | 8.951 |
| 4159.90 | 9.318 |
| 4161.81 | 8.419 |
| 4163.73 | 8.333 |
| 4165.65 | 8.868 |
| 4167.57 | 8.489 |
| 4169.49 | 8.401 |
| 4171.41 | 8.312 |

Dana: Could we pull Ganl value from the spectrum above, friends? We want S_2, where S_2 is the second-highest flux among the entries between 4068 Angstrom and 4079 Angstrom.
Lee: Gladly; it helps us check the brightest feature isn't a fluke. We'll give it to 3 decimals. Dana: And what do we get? 8.701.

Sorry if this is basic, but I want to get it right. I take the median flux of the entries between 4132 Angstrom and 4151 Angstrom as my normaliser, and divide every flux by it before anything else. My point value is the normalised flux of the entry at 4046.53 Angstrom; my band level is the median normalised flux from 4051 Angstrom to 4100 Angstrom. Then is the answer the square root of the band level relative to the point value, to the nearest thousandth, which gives 0.981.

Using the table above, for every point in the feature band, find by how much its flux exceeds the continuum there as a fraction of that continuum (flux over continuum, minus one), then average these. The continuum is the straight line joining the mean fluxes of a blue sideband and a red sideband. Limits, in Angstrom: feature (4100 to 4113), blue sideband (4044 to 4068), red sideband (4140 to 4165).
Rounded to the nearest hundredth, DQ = -0.17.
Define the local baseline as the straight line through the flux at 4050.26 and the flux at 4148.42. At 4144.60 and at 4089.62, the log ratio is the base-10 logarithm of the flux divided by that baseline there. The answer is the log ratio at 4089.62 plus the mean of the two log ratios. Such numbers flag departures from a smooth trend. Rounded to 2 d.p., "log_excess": 0.00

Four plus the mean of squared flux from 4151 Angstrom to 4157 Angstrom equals 84.3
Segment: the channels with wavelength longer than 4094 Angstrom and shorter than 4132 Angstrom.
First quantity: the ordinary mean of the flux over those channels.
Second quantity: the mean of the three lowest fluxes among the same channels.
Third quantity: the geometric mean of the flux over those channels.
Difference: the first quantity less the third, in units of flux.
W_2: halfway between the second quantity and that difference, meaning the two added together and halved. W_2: 3.03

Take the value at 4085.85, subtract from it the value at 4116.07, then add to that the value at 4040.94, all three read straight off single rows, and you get 9.6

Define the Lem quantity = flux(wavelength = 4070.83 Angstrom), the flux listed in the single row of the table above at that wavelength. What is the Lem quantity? 8.436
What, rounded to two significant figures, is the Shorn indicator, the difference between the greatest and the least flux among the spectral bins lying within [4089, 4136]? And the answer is 3.7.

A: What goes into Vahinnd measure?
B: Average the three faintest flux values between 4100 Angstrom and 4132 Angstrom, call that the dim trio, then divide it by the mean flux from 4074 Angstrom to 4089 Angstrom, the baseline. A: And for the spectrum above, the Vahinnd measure 0.69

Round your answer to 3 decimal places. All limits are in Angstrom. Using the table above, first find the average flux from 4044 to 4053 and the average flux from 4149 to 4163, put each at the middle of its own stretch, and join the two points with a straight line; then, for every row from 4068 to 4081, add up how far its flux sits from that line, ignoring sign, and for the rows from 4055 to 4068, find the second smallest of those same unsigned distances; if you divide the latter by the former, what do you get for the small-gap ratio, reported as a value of 0.033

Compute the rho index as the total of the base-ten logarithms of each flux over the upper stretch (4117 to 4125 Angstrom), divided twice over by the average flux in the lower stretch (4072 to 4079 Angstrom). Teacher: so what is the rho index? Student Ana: 0.0530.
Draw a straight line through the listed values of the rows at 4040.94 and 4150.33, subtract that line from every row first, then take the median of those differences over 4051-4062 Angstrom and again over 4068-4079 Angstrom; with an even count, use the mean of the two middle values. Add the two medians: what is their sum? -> -0.59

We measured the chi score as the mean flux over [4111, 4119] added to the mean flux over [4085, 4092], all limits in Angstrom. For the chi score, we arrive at 17.9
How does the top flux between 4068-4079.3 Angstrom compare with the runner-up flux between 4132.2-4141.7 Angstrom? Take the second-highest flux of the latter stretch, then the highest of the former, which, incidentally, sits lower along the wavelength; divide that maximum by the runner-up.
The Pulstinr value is 0.96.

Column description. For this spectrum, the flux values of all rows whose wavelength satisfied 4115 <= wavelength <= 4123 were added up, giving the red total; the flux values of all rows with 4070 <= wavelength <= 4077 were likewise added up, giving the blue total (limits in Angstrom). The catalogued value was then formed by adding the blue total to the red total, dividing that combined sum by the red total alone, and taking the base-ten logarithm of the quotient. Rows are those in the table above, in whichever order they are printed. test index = 0.291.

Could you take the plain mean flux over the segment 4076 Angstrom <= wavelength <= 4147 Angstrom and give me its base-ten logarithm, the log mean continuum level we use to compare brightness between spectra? 0.926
